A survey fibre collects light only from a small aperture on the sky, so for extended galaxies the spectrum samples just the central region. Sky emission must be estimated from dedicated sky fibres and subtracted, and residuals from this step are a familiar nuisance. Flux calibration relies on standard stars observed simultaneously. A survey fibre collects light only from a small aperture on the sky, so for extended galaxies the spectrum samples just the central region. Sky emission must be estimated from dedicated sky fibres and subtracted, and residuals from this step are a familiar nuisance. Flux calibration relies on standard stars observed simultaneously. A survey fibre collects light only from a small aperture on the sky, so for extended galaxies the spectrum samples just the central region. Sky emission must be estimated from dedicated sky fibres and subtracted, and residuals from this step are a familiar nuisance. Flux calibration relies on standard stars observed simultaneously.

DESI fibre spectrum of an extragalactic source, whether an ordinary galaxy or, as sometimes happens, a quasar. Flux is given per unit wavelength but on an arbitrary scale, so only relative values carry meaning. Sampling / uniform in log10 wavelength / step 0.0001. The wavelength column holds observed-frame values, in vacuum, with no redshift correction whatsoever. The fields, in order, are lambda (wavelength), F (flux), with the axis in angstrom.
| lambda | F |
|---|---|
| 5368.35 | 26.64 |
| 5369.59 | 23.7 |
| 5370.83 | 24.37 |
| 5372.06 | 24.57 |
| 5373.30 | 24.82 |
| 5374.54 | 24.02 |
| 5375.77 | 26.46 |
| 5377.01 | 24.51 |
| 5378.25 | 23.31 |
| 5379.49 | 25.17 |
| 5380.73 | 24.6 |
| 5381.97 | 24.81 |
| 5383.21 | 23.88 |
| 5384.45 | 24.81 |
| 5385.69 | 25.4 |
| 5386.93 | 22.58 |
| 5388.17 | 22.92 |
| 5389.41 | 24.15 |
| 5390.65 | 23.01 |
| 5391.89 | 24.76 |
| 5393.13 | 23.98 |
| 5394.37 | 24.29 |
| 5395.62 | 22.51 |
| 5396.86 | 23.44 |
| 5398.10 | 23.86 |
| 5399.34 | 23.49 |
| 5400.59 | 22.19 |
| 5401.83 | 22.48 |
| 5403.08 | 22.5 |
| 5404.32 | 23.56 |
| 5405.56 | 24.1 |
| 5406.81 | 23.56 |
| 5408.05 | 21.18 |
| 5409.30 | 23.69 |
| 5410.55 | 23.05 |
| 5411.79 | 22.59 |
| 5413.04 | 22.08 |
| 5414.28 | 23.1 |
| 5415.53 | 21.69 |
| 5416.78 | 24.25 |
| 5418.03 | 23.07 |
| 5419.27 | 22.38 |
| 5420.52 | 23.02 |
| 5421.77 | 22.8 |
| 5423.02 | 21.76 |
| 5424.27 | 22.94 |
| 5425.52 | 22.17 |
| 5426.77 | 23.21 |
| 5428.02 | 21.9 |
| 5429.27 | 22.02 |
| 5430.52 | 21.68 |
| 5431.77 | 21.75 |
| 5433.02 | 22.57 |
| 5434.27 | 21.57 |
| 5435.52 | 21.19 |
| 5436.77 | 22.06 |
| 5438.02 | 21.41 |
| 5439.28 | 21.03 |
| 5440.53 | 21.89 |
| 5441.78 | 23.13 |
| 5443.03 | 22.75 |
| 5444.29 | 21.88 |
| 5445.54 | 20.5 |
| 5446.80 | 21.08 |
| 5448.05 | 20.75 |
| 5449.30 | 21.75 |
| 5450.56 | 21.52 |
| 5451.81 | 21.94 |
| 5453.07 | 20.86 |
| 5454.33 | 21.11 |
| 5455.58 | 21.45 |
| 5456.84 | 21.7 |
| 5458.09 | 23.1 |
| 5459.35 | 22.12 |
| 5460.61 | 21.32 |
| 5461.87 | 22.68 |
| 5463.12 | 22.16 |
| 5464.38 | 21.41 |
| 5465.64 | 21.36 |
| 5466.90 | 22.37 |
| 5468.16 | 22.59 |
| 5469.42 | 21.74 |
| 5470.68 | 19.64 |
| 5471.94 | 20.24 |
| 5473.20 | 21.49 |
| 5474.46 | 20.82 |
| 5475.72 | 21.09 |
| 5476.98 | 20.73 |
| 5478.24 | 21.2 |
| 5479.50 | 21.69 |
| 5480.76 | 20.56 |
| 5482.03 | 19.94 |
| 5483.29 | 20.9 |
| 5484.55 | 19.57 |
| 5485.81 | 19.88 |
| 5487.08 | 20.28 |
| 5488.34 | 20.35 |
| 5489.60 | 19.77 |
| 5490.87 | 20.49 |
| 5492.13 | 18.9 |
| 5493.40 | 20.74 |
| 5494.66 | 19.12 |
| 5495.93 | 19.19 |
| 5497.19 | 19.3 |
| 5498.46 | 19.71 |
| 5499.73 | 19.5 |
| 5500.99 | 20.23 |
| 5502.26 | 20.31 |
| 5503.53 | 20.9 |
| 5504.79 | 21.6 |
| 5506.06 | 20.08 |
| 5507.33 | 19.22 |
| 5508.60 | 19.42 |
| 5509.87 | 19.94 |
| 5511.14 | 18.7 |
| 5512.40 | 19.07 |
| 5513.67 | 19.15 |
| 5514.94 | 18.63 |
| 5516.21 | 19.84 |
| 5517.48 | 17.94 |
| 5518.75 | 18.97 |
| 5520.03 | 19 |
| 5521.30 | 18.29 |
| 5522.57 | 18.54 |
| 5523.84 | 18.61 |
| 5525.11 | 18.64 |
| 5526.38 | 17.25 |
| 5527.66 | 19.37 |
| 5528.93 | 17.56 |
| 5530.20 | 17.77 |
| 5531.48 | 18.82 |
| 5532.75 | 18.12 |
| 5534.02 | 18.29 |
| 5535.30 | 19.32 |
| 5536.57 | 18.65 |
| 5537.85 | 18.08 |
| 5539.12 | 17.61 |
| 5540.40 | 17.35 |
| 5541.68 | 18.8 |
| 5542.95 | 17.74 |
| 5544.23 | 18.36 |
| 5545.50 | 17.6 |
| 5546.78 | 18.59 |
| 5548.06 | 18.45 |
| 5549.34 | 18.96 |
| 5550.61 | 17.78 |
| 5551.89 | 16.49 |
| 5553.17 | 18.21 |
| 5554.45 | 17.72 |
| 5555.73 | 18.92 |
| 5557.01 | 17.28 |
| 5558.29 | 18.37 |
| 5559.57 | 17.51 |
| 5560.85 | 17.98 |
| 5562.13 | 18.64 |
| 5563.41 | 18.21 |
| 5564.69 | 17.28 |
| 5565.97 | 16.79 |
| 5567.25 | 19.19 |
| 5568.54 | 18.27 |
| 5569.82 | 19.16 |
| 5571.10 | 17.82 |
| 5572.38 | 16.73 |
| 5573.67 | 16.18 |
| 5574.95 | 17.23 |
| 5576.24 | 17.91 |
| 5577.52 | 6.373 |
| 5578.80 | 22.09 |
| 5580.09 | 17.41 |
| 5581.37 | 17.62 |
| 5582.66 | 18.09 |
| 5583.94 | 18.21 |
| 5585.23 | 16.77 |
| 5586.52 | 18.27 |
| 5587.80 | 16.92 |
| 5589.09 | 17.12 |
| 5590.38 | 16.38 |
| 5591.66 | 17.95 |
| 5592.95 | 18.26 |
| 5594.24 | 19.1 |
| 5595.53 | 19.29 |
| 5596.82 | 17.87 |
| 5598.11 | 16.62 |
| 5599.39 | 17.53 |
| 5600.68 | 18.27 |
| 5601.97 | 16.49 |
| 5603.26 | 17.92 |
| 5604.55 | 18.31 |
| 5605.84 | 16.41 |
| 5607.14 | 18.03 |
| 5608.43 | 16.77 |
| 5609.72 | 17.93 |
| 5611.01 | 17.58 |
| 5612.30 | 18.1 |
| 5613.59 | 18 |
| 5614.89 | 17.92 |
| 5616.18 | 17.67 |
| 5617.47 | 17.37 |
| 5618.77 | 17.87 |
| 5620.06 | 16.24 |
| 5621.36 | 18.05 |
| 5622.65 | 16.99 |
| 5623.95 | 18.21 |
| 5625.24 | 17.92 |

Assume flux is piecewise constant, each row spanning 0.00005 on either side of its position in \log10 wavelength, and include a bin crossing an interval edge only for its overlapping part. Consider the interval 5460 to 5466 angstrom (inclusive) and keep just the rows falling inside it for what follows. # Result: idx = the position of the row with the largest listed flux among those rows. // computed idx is 5461.87 angstrom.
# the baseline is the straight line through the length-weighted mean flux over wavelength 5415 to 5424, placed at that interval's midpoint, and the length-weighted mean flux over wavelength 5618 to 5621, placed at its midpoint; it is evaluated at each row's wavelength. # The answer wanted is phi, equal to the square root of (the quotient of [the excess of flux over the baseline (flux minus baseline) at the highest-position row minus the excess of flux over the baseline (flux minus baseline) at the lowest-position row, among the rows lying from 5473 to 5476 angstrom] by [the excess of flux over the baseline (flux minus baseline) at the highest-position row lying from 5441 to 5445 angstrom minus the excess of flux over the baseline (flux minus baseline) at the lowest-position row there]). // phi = 0.5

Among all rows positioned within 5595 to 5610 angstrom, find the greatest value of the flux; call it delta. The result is 19.29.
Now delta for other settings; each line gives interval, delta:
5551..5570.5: 19.19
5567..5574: 19.19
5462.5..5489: 22.59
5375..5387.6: 26.46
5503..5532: 21.6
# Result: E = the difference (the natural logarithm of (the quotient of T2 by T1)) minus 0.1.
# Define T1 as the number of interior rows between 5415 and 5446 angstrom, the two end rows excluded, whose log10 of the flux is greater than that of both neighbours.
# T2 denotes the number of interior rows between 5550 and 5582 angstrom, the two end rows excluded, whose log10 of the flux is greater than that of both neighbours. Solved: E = -0.10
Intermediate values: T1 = 8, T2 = 8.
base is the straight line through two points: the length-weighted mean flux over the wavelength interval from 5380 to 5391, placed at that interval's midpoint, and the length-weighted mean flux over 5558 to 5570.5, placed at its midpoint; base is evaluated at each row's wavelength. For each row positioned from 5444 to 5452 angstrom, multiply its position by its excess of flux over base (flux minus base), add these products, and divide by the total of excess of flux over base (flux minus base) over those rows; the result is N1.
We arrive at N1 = 5446.9 angstrom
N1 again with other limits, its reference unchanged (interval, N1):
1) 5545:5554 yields 5549.9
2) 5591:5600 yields 5594.7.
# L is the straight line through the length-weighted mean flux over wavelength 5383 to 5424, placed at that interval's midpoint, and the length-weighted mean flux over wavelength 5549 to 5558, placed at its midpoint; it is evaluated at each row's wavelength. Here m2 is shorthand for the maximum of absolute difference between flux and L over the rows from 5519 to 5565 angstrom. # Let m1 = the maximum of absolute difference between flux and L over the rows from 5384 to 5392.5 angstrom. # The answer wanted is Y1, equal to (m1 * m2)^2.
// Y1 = 6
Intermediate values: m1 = 1.6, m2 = 1.6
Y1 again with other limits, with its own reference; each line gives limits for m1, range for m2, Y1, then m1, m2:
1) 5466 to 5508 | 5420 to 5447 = 6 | 2.0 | 1.3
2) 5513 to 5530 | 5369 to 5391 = 13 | 1.6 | 2.3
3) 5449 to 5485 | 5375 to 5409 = 17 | 1.8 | 2.3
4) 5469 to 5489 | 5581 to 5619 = 12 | 1.2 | 2.9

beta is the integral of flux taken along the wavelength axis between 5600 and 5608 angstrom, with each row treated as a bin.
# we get 140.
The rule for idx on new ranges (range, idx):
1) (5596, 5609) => 5604.55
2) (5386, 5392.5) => 5391.89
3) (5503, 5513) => 5504.79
